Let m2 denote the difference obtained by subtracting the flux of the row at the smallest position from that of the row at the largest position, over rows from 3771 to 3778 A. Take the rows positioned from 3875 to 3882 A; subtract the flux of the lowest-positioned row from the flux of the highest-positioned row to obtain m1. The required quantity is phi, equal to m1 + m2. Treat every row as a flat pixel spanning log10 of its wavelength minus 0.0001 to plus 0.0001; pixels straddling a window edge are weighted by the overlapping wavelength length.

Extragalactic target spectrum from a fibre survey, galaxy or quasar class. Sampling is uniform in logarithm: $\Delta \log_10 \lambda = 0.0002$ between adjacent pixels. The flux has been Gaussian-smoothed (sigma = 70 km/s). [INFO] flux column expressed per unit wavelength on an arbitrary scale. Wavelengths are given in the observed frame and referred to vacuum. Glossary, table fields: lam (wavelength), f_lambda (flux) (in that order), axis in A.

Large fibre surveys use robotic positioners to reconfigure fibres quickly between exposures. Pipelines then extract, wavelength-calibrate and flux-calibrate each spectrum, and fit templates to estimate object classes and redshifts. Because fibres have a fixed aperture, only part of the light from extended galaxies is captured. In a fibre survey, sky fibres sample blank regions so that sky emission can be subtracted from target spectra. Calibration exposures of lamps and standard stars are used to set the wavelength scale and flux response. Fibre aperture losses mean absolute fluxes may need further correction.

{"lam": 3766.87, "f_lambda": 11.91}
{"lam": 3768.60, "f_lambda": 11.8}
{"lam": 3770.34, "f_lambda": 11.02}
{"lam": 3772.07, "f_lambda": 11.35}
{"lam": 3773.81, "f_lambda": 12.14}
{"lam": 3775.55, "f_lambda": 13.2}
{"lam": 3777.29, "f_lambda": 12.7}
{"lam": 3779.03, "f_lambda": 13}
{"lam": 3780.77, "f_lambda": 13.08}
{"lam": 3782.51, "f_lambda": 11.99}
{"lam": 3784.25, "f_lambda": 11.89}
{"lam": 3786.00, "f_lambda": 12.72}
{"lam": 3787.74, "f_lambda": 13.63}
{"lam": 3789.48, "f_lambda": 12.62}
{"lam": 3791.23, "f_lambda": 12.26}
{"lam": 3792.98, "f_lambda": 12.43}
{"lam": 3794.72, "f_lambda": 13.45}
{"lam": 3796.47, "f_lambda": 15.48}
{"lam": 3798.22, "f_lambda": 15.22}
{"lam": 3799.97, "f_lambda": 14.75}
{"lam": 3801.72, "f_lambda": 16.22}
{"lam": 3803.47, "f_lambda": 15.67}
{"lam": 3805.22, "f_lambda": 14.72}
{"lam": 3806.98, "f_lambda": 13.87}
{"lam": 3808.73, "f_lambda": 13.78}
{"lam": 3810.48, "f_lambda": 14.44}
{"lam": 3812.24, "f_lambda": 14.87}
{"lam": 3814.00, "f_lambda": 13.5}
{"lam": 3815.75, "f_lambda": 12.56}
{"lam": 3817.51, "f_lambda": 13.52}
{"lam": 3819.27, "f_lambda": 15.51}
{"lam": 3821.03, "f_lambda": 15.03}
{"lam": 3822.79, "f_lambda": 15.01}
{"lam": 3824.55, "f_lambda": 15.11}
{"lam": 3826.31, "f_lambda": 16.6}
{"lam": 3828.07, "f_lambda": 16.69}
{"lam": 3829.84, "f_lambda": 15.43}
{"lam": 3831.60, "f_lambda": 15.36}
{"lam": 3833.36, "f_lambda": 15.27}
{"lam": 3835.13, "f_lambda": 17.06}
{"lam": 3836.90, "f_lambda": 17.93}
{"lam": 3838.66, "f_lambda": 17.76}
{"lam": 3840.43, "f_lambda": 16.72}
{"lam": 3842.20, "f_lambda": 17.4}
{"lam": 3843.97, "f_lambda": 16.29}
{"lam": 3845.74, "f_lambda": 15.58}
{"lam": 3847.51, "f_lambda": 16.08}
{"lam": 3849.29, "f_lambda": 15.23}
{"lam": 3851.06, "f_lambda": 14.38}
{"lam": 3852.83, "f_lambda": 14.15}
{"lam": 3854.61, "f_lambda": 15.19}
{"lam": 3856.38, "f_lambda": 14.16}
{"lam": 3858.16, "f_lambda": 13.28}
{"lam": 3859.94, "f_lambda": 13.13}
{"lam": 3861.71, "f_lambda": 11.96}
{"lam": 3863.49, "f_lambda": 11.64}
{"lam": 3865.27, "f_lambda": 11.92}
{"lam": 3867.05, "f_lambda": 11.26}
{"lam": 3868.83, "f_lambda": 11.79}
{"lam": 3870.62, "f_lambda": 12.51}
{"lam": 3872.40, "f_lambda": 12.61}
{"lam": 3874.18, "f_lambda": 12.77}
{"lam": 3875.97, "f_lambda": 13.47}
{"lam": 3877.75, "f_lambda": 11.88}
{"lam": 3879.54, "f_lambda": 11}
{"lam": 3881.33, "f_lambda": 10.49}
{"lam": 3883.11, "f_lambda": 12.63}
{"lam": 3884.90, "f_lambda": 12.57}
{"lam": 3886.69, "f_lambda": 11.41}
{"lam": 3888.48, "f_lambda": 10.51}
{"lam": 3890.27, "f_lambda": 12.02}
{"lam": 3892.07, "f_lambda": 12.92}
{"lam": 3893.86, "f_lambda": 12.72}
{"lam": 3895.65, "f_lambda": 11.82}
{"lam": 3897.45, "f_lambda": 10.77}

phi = -1.6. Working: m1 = -3.0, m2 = 1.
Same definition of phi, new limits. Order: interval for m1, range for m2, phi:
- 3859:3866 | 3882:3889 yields -3.3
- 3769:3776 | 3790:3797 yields 5.4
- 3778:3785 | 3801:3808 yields -3.5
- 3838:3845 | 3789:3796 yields -0.6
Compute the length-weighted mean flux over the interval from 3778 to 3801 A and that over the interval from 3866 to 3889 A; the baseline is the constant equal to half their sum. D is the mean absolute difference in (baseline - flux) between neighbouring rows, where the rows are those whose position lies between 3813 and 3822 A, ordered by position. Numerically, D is 1.09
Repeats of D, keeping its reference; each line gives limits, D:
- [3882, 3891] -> 0.91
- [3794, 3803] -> 1.06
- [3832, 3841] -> 0.97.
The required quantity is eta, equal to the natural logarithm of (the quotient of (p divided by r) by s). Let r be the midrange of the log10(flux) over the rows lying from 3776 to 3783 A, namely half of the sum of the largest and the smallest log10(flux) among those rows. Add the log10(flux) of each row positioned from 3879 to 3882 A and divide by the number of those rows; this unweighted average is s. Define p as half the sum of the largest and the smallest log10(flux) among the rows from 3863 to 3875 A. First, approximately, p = 1.08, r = 1.10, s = 1.03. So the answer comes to -0.05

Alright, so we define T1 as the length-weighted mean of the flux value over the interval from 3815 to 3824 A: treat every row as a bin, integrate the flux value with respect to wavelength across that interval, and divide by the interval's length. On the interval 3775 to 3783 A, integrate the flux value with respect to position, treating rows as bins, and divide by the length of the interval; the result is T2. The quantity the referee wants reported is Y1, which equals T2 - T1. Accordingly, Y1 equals -1.6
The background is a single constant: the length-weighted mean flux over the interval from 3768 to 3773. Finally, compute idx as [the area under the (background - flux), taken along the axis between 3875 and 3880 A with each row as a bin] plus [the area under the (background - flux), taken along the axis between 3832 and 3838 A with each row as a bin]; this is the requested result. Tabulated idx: -36.1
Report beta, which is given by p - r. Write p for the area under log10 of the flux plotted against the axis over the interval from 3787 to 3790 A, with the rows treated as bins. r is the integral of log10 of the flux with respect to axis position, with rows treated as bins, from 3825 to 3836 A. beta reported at -9.9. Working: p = 3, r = 13.3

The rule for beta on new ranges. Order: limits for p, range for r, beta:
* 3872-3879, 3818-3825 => -0.5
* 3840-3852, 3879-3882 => 11.3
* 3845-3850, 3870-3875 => 0.4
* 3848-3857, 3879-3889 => -0.1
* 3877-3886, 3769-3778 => -0.1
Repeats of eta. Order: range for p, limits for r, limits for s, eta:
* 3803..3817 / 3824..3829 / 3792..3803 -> -0.20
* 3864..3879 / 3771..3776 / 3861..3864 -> -0.07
